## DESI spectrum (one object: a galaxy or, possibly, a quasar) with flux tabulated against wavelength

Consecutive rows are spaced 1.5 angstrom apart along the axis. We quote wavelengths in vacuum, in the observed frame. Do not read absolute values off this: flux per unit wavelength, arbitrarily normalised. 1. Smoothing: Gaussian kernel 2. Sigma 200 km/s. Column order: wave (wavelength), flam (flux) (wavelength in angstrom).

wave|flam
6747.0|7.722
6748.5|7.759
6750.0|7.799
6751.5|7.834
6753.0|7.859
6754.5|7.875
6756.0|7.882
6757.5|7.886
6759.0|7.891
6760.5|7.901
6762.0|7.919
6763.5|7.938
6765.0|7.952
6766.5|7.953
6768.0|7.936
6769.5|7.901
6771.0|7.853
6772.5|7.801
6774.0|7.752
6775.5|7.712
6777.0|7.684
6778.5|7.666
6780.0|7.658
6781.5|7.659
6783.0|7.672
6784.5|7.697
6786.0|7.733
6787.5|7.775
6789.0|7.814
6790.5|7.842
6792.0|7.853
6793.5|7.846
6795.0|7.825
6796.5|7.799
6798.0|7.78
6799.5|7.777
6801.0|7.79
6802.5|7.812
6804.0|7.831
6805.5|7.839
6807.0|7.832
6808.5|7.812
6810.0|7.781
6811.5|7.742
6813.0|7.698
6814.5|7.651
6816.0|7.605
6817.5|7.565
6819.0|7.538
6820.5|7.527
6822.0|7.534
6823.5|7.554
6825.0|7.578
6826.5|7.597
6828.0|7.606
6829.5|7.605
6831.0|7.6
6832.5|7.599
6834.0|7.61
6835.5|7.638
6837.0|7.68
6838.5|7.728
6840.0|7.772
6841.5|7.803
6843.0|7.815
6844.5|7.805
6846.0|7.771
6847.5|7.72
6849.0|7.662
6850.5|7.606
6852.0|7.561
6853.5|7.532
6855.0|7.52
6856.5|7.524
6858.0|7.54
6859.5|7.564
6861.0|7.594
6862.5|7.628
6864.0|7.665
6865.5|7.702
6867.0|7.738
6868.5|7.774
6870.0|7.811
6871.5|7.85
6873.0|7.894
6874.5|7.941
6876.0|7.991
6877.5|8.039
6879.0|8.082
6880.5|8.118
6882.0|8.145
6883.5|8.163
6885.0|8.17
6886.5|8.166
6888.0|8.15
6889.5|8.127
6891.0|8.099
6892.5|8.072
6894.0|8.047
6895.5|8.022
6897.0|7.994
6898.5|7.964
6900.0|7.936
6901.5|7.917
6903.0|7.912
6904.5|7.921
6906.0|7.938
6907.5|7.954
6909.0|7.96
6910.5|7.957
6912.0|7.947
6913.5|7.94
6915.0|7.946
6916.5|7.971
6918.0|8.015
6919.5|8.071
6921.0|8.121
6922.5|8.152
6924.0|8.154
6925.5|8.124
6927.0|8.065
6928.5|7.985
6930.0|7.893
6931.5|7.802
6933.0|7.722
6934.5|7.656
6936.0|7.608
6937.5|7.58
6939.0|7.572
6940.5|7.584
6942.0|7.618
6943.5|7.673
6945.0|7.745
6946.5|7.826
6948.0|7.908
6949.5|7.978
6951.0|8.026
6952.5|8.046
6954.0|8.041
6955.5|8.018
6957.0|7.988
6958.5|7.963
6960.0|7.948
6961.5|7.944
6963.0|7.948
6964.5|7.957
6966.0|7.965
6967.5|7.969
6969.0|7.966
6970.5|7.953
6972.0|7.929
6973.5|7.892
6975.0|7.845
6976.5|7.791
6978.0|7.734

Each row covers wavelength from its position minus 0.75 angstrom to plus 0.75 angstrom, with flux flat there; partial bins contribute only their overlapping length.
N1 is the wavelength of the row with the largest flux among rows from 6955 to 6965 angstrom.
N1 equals 6955.5 angstrom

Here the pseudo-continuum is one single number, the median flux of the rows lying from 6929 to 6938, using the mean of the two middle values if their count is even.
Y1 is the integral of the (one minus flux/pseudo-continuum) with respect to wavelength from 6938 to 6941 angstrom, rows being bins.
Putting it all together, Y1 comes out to 0.04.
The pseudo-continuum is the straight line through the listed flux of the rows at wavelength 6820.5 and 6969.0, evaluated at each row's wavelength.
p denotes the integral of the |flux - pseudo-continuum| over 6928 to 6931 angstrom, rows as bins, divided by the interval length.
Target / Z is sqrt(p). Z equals 0.29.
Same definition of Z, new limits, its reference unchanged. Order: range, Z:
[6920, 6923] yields 0.55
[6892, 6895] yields 0.56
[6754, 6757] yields 0.74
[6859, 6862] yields 0.25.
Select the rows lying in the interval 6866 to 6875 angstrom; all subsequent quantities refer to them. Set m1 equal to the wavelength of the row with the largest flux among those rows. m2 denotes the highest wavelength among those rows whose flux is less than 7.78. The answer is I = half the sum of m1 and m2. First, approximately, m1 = 6874.5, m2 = 6868.5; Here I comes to 6871.5 angstrom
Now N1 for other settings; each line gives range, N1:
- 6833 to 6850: 6843.0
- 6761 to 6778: 6766.5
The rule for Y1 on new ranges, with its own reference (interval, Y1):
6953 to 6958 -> -0.21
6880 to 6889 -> -0.54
